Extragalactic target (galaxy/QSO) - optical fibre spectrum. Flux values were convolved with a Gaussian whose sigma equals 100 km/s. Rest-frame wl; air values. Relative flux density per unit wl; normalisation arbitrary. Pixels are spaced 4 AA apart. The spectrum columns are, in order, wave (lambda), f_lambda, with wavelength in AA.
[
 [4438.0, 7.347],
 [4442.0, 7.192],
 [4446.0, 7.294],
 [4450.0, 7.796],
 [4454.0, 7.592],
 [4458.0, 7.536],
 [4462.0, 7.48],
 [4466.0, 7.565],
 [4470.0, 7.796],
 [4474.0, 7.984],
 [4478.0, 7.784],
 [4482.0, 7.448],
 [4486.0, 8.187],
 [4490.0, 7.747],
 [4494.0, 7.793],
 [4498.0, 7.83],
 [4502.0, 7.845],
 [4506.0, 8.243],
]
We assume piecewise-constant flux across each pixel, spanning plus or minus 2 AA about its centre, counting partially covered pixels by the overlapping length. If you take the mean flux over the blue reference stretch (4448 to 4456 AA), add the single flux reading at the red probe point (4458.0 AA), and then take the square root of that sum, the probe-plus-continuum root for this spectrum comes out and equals 3.90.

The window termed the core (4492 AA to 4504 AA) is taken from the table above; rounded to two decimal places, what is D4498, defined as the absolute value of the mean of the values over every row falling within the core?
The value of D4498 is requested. 7.82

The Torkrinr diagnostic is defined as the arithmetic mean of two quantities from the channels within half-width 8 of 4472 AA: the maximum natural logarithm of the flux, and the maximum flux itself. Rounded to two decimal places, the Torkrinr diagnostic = 5.03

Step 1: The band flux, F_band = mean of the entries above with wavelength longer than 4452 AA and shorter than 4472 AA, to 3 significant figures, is 7.59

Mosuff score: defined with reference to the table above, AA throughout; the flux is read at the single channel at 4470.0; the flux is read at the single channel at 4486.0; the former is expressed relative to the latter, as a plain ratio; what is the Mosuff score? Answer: 0.95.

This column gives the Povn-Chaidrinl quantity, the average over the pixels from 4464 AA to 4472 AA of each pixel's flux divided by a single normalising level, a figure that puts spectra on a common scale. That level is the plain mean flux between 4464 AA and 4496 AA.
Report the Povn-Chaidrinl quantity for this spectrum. 0.99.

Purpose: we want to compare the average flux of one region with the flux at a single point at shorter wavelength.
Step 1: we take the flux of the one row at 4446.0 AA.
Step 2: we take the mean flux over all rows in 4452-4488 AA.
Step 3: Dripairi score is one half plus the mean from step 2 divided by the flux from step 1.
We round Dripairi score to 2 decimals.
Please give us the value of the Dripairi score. 1.56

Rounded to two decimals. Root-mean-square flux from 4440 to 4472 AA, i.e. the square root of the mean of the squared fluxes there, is 7.53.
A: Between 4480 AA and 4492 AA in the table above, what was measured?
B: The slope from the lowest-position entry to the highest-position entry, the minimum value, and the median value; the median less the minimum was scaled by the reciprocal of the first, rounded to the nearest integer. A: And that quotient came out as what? 8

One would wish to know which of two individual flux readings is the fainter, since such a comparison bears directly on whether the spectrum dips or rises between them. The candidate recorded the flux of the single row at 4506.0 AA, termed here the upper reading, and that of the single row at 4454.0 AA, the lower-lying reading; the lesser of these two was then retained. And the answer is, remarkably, 7.59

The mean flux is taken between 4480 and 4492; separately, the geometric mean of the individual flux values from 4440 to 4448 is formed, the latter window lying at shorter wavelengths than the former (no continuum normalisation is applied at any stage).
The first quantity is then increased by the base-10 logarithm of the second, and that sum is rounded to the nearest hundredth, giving 8.65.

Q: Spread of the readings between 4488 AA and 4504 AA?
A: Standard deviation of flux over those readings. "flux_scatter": 0.04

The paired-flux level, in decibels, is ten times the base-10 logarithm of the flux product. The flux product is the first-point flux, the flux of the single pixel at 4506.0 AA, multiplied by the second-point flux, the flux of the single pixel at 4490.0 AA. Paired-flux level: 18.05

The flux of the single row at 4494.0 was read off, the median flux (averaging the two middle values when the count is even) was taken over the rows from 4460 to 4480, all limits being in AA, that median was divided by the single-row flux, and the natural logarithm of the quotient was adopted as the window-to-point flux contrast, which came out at 0.00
